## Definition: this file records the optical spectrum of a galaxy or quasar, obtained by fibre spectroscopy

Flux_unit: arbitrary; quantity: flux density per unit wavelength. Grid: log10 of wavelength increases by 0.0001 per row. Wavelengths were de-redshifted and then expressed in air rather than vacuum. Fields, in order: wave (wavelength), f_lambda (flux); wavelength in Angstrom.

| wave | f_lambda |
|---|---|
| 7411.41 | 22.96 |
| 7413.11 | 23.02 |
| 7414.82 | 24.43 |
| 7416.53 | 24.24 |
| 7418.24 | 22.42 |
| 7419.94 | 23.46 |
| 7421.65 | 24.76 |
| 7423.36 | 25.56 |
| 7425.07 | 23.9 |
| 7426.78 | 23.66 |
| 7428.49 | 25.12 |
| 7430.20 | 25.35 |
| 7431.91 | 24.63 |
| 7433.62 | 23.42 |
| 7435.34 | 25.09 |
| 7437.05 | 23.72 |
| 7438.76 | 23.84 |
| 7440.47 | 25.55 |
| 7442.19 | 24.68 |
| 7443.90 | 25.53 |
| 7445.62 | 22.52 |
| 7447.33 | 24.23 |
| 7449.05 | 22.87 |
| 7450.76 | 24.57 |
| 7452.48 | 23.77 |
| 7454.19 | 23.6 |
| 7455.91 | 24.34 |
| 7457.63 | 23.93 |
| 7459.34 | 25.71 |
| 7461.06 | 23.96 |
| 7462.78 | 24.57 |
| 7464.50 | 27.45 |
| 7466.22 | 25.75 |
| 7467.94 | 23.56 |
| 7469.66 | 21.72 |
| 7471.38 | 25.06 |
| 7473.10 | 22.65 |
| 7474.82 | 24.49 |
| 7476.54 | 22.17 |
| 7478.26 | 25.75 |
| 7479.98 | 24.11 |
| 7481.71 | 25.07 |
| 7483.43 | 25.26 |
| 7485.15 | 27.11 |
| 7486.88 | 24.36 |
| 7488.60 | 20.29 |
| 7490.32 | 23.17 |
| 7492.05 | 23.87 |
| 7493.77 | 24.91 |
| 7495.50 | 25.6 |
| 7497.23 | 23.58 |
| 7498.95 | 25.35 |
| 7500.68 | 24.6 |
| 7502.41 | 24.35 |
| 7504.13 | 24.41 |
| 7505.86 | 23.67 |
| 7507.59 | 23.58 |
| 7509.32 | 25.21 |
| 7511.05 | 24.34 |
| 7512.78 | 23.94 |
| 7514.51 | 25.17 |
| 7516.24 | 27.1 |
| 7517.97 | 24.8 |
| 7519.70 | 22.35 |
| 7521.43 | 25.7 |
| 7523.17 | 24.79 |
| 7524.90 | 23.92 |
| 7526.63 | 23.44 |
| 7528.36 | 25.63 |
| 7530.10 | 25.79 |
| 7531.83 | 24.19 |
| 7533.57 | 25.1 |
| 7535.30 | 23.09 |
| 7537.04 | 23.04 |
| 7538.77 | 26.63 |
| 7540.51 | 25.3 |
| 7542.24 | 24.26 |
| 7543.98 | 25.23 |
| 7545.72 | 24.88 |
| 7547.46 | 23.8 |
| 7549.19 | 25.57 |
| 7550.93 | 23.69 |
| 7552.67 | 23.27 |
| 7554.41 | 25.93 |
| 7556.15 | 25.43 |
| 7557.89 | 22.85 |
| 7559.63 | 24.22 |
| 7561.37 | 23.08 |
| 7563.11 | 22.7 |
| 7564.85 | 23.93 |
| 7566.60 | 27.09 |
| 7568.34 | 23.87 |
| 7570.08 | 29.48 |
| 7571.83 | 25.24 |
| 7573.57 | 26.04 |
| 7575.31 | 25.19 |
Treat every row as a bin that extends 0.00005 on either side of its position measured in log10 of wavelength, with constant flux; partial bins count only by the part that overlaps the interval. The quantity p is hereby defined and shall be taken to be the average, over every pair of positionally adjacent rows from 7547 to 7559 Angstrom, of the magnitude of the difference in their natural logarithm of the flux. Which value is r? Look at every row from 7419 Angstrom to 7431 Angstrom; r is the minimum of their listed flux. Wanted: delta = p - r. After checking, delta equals -23.4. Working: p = 0.067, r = 23.46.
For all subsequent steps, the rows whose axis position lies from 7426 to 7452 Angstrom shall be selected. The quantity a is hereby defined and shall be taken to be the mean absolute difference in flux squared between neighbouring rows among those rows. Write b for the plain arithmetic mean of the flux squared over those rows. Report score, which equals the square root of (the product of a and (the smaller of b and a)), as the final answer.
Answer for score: 62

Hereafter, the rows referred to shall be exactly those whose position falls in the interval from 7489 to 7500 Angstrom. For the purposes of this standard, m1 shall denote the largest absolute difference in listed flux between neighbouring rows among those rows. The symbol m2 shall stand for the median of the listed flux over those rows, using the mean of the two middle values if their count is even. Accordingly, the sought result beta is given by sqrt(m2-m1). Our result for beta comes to 4.73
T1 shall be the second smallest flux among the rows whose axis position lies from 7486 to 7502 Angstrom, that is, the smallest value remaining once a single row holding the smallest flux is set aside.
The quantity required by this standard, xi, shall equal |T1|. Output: 23.17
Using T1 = 23.17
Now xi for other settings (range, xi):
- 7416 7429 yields 23.46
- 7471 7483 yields 22.65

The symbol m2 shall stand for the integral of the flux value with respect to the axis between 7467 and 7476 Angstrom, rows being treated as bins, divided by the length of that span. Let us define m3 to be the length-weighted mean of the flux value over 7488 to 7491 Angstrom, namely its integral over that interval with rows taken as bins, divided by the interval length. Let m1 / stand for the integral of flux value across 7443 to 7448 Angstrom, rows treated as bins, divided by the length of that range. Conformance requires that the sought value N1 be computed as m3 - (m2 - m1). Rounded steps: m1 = 24.1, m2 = 23.5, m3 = 21.8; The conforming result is 22.4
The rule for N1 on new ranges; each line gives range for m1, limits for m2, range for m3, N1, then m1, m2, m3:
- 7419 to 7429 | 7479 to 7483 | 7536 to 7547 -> 24.5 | 24.4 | 24.7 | 24.8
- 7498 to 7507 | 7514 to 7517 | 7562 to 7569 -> 22.6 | 24.5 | 26.2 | 24.4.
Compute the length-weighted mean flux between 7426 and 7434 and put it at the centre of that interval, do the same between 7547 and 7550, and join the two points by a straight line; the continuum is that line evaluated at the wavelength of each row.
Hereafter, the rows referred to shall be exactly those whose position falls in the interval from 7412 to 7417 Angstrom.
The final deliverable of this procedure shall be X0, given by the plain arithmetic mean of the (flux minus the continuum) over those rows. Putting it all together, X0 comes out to -0.57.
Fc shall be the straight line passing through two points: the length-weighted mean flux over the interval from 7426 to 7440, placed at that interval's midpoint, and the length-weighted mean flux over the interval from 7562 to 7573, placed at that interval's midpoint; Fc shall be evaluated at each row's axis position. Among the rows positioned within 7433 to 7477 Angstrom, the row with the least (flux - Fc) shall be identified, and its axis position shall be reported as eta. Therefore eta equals 7469.66 Angstrom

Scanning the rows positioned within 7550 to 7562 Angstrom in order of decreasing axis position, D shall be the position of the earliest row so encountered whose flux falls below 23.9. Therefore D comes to 7561.37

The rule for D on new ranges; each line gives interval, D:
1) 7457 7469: 7467.94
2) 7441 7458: 7454.19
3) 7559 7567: 7563.11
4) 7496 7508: 7507.59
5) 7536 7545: 7537.04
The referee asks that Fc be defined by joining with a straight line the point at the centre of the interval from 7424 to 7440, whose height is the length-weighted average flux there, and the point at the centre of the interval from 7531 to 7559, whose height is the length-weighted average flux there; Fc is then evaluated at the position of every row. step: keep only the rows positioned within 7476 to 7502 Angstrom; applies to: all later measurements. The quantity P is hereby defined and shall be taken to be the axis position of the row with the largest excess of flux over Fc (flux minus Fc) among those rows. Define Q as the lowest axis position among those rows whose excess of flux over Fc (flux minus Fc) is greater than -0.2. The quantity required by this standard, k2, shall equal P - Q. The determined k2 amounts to 6.9 Angstrom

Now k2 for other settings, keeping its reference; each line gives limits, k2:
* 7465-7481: 0.0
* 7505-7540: 6.9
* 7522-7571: 46.9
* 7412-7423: 6.8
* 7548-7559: 5.2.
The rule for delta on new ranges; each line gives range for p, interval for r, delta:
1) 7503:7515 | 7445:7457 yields -22.5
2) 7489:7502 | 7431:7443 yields -23.4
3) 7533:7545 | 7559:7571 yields -22.6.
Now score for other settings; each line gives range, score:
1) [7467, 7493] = 103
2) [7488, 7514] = 47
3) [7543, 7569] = 76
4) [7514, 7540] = 80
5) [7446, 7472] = 74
